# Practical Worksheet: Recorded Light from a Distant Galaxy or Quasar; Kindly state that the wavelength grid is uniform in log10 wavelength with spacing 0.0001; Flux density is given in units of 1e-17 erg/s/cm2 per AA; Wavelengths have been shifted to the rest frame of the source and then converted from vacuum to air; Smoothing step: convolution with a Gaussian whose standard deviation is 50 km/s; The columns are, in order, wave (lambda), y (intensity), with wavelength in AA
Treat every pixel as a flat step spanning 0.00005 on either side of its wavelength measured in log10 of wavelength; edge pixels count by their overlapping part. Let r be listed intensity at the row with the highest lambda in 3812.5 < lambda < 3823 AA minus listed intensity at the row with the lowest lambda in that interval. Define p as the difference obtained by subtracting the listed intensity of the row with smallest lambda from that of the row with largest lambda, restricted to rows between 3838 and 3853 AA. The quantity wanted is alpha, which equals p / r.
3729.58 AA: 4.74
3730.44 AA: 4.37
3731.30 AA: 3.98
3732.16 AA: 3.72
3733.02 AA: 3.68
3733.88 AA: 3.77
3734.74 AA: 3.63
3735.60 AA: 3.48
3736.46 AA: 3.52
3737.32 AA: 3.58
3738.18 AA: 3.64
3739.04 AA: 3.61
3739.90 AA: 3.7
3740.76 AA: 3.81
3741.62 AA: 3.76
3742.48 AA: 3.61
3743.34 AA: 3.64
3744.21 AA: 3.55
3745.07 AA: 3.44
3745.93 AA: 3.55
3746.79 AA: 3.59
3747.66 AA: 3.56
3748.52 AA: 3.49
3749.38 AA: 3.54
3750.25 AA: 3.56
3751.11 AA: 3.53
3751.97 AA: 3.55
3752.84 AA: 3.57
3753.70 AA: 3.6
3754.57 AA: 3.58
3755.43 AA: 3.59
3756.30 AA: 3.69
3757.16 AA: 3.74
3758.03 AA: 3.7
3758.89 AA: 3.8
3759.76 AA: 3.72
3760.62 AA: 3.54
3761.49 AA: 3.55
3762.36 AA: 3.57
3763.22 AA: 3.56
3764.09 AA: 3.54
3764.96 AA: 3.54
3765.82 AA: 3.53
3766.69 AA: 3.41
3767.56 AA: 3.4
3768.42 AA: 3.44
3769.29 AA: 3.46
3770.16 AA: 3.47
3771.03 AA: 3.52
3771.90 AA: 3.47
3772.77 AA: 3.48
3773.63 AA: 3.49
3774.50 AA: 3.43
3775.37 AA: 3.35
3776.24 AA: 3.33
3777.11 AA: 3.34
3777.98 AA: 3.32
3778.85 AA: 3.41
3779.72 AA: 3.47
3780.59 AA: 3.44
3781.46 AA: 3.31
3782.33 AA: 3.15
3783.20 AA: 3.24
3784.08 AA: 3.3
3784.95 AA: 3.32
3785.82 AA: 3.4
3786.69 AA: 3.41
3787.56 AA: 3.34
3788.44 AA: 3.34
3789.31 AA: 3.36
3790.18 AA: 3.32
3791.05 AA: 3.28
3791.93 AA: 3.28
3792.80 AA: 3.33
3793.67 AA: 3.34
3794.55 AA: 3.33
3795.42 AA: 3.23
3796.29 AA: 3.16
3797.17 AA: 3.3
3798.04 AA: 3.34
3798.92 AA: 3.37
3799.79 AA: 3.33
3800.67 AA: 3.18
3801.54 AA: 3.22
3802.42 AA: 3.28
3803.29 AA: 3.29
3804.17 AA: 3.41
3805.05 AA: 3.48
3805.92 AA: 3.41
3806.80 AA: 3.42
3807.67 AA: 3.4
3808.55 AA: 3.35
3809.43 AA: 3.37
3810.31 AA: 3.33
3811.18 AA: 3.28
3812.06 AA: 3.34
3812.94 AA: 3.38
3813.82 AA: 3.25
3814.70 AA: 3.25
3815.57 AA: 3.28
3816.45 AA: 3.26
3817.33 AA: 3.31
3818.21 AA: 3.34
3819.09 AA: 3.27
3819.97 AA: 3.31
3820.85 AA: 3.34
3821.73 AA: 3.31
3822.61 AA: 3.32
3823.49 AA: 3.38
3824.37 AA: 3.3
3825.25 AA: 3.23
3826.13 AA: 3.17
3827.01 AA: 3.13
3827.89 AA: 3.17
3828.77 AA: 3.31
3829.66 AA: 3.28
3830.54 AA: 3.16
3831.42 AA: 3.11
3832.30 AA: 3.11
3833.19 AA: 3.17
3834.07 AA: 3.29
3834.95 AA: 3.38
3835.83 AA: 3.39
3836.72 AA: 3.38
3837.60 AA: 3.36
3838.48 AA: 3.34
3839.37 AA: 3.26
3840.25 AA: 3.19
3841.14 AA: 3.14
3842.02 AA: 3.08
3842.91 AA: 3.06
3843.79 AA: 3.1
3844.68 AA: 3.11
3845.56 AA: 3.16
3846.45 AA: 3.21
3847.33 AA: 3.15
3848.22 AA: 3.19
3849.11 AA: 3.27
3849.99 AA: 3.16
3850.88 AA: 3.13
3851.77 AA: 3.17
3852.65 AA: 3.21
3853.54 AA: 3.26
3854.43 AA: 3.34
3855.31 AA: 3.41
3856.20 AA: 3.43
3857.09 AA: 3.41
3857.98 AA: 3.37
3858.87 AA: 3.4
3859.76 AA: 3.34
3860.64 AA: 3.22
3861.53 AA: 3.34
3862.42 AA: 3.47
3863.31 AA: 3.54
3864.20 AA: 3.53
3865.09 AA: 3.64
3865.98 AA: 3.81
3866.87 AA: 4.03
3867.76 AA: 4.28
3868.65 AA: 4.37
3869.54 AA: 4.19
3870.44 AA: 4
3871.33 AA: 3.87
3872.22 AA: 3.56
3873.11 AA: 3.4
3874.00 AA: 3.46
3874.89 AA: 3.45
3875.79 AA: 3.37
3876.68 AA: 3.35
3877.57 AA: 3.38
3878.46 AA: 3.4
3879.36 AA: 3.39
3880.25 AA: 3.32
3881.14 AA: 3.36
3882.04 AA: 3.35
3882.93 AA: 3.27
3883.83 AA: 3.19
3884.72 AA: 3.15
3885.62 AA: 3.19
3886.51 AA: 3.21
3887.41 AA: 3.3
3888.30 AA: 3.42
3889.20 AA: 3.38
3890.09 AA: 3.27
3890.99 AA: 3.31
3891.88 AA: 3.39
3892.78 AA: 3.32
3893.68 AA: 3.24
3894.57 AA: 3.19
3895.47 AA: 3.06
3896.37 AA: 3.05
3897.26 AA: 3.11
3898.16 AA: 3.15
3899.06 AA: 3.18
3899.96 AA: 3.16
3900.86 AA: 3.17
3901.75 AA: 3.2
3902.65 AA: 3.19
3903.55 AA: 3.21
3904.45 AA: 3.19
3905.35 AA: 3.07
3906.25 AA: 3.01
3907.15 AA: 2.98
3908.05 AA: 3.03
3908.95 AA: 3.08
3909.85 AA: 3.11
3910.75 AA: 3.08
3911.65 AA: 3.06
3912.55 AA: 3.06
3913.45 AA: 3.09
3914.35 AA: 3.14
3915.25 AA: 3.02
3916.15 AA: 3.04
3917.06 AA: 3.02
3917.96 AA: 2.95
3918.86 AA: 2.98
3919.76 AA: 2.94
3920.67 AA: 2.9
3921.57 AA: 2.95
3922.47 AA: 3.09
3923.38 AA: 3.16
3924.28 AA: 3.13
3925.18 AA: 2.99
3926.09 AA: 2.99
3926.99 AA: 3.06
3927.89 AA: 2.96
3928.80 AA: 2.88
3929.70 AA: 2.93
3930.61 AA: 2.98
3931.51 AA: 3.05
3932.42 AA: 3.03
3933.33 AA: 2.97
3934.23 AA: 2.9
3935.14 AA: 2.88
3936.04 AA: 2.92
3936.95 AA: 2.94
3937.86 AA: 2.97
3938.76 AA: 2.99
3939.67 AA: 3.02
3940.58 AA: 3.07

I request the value 2.2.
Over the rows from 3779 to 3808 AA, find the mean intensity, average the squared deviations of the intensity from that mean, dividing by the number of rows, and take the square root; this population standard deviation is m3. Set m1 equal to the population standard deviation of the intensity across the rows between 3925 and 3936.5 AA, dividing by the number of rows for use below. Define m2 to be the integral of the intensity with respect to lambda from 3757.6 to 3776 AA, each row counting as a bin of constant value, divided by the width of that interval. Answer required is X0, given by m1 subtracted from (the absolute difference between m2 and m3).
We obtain 3.4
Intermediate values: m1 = 0.06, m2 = 3.52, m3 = 0.082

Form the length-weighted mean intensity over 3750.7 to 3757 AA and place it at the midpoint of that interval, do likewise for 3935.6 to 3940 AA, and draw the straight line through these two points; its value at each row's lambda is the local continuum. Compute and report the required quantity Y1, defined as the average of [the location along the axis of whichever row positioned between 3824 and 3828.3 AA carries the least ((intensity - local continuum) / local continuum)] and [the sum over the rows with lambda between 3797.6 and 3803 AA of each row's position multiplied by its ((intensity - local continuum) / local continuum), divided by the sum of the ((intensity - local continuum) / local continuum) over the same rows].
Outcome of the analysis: 3813.8 AA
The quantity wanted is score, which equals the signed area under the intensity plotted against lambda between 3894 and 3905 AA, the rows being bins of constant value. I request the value 35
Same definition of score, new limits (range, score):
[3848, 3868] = 69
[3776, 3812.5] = 122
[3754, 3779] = 88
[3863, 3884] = 76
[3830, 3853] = 74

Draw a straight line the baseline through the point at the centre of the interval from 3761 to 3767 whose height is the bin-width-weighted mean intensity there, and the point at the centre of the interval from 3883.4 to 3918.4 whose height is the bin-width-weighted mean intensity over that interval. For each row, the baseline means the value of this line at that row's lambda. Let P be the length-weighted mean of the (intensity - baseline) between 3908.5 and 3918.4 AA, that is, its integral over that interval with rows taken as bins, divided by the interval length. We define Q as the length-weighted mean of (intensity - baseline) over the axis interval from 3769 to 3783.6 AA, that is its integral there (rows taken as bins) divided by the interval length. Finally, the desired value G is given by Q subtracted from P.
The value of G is 0.04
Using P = -0.06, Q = -0.10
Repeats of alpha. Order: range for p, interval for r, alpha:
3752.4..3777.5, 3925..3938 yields 11.5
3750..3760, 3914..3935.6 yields -0.6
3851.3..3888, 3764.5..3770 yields -1.6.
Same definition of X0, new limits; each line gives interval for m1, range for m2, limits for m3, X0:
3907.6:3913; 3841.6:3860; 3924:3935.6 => 3.1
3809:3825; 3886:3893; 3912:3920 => 3.2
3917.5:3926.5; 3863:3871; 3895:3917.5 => 3.8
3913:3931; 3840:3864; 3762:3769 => 3.1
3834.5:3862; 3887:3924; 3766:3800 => 2.9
